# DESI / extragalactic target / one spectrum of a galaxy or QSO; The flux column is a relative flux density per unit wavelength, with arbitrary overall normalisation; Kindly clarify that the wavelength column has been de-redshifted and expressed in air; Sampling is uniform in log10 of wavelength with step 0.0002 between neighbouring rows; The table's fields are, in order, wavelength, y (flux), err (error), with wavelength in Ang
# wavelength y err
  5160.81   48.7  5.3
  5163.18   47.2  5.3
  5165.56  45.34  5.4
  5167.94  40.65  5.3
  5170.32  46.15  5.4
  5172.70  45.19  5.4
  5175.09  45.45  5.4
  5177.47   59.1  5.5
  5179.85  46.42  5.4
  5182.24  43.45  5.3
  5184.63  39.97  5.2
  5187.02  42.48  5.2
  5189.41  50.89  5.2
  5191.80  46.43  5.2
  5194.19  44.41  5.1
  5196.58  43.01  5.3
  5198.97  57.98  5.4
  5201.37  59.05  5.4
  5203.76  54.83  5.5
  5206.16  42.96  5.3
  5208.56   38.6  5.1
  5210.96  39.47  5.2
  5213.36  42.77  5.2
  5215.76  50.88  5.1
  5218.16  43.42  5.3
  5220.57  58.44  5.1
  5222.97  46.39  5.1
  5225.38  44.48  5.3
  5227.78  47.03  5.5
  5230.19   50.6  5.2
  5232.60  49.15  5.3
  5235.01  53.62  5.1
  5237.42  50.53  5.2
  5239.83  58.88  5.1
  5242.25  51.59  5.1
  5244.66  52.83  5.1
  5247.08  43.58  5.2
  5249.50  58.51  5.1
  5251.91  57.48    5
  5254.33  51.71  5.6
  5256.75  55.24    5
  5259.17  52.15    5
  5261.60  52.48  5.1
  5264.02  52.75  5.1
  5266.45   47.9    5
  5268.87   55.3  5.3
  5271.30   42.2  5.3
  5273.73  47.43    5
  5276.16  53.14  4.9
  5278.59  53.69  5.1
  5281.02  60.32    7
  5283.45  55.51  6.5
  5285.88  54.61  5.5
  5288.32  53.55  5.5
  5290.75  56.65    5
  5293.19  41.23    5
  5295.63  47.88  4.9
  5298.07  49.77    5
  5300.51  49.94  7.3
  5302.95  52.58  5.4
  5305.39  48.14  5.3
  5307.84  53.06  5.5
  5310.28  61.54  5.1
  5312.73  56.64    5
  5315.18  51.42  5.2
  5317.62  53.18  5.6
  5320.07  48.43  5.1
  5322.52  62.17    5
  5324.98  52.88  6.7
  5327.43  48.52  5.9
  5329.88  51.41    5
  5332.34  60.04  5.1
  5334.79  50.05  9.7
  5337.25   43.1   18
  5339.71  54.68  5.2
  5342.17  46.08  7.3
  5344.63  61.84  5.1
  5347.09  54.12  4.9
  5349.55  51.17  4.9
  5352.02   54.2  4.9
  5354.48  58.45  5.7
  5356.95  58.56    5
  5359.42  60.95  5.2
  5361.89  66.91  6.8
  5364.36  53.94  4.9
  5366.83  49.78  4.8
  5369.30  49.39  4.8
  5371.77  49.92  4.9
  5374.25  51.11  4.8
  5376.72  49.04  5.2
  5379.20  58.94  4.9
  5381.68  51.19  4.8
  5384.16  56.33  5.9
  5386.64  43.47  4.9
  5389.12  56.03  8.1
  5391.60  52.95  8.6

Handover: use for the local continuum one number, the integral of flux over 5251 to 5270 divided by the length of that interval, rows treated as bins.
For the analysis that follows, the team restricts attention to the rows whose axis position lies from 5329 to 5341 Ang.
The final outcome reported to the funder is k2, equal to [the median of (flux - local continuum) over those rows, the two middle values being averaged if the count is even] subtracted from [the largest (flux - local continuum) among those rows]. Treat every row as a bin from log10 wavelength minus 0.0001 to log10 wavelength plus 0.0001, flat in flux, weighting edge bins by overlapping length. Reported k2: 8.6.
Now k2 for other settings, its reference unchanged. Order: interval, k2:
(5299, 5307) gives 2.6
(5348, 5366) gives 8.5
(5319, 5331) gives 10.8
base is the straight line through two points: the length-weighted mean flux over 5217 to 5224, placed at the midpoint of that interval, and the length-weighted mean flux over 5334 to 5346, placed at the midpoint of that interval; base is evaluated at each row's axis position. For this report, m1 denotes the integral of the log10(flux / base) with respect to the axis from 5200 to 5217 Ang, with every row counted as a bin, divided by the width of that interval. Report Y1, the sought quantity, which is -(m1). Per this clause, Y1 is 0.026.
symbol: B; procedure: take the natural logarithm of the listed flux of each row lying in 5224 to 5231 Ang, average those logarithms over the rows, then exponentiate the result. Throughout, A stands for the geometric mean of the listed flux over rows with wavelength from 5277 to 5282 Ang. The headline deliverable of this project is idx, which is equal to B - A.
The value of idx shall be -10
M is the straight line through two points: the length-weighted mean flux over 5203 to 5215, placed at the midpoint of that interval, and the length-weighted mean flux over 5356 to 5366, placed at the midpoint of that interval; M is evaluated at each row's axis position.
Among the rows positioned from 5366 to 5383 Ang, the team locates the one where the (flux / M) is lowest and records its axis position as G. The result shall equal 5376.72 Ang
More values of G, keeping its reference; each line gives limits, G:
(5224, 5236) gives 5225.38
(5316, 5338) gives 5337.25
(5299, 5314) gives 5305.39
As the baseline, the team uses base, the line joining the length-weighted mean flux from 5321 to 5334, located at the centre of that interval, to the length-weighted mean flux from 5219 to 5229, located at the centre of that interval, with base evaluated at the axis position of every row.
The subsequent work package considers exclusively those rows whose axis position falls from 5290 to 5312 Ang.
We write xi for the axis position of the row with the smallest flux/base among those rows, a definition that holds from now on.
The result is 5293.19 Ang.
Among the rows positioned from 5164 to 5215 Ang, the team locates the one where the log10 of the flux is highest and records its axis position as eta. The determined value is 5177.47 Ang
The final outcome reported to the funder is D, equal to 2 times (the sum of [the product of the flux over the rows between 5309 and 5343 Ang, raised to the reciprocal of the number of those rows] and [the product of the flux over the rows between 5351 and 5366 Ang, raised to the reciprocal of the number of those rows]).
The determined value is 223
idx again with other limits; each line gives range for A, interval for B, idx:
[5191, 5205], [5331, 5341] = 1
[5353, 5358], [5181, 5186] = -17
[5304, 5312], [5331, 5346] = -2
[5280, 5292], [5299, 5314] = -3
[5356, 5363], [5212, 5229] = -15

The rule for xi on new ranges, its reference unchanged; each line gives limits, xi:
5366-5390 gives 5386.64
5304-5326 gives 5320.07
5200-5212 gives 5208.56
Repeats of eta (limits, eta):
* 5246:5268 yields 5249.50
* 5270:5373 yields 5361.89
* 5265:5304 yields 5281.02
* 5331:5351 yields 5344.63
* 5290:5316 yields 5310.28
